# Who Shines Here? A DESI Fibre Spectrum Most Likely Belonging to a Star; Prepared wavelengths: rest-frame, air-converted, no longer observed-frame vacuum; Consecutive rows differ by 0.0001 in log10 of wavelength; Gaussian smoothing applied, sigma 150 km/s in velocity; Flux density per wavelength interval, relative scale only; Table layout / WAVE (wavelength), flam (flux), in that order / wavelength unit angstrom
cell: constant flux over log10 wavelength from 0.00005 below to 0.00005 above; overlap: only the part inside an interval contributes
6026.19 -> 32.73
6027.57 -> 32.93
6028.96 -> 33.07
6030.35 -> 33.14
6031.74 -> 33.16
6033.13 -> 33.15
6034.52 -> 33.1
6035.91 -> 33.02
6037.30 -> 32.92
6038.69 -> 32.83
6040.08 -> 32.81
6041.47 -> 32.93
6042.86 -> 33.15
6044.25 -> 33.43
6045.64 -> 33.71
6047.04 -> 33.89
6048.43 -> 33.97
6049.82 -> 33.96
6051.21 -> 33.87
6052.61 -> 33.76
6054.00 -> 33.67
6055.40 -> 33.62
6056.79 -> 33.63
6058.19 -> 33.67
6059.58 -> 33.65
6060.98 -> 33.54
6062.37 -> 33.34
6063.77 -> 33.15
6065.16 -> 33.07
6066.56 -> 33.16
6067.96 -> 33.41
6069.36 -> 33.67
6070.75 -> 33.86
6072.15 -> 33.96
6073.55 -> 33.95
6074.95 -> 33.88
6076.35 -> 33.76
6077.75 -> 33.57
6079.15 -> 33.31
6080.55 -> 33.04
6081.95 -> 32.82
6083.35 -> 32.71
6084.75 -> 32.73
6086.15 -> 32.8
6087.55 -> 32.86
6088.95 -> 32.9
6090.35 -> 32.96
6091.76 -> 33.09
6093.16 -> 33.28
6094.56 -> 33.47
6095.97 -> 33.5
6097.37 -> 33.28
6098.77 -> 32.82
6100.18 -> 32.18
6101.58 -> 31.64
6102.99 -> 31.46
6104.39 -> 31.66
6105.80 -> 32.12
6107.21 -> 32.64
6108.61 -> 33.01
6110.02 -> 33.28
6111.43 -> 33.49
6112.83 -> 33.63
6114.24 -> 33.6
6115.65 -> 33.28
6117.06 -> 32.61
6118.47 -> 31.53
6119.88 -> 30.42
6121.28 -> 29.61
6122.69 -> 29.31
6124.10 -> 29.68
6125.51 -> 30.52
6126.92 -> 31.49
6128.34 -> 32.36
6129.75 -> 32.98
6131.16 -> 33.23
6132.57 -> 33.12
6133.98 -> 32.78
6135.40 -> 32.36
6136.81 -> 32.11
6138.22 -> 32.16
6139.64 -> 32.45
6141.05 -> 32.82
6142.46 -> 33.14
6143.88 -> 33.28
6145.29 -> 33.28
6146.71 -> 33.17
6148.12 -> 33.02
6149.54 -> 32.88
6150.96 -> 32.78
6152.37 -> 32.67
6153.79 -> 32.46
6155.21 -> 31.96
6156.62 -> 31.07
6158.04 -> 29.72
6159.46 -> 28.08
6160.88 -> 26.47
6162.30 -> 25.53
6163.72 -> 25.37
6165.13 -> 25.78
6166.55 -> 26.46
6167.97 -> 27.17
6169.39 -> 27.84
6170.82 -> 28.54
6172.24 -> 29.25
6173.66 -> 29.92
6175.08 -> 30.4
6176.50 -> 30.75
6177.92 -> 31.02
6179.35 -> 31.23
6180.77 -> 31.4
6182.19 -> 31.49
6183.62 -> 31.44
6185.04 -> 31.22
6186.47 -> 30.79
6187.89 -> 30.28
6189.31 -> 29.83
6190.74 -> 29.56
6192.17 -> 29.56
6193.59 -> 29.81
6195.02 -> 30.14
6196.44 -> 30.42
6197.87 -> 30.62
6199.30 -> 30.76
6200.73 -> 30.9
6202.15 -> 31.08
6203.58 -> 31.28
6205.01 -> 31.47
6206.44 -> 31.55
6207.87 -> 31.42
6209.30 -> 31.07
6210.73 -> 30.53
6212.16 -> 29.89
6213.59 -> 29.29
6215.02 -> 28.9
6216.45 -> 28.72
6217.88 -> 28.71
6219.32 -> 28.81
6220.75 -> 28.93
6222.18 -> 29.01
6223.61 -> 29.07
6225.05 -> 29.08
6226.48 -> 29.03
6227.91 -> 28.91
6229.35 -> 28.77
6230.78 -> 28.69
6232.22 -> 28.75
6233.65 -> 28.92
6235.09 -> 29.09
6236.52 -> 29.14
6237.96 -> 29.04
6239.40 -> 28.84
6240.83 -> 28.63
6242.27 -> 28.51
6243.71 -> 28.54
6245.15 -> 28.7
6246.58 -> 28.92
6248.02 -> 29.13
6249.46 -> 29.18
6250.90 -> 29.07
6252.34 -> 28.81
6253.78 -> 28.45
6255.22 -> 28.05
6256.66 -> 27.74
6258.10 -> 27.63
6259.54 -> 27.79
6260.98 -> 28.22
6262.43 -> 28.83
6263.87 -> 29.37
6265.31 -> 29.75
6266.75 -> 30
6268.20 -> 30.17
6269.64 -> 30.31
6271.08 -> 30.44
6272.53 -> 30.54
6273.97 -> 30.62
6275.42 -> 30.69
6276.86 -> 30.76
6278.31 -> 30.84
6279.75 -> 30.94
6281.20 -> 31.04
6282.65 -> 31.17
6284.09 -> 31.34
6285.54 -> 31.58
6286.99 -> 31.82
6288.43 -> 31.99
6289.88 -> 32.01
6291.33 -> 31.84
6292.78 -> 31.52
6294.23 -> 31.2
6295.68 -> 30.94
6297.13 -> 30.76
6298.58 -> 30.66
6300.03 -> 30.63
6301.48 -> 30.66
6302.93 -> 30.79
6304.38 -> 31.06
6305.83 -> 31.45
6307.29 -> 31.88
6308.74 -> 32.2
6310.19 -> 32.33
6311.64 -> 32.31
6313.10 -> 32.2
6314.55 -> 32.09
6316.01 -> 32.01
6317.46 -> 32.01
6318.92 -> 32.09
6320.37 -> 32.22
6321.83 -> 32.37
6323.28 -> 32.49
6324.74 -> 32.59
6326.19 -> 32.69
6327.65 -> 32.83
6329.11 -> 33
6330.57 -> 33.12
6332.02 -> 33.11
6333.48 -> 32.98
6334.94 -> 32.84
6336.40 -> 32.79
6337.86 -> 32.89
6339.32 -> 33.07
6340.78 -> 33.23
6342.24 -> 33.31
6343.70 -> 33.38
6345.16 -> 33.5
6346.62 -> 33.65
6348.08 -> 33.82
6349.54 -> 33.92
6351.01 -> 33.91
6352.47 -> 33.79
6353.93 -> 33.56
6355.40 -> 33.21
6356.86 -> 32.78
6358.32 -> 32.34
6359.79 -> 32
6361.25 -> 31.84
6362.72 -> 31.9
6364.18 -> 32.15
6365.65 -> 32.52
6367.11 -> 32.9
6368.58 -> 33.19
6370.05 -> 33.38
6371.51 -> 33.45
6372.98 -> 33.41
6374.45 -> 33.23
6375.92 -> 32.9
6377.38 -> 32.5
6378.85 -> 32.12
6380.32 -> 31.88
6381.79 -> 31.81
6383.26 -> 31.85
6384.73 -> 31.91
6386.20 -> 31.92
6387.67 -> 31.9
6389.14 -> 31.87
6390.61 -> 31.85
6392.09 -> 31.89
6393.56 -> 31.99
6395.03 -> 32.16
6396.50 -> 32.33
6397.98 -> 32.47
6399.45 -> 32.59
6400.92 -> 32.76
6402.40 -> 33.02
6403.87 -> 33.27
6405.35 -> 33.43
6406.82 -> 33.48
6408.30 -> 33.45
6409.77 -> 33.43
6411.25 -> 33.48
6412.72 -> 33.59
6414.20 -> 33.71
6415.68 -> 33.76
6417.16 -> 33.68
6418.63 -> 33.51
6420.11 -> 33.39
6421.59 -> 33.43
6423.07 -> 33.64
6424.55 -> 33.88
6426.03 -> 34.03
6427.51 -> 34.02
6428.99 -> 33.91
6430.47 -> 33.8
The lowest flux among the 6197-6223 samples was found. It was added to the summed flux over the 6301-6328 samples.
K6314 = 637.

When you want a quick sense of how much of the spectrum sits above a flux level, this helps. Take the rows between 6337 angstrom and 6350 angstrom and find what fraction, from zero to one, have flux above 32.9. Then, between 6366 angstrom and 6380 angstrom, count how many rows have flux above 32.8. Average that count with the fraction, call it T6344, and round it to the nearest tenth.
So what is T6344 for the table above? 3.9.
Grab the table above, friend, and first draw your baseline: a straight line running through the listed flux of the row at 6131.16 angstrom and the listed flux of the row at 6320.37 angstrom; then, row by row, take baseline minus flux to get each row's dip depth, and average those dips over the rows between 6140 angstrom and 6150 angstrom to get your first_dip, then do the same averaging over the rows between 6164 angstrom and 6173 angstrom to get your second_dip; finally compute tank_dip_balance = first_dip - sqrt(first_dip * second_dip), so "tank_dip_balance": -0.6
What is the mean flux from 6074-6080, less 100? -66.4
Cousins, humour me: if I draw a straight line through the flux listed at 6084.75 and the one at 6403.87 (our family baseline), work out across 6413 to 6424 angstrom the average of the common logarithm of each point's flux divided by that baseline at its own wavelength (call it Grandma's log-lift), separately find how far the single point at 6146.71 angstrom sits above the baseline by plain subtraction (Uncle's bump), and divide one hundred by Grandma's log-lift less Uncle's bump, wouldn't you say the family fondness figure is -302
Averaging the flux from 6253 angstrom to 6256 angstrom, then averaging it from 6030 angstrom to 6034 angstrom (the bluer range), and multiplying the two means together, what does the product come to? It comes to 936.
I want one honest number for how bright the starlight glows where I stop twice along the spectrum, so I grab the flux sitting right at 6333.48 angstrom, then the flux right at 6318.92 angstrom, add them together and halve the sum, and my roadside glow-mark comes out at 32.5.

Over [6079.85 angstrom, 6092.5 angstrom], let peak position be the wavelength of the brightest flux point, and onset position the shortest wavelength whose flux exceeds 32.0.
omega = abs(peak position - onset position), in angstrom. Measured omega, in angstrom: 11.2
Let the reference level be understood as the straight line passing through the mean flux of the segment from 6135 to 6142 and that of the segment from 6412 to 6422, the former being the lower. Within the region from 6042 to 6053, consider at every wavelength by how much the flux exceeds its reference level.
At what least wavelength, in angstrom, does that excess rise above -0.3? 6042.86 angstrom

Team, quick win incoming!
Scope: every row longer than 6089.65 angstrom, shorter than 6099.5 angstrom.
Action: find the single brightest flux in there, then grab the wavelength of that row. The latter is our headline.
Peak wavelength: 6095.97 angstrom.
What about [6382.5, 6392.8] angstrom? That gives 6386.20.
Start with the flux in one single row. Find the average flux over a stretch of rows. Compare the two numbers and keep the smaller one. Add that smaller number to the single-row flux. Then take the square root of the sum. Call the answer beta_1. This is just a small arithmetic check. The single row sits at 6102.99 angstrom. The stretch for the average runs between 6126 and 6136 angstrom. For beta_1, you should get 7.93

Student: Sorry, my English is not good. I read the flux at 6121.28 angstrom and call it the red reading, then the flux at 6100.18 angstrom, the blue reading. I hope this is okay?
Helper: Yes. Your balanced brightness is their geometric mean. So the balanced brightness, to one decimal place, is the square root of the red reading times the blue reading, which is 30.9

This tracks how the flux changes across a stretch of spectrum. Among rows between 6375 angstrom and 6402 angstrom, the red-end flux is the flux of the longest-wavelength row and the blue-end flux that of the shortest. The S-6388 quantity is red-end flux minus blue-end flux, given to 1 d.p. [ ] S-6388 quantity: -0.1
